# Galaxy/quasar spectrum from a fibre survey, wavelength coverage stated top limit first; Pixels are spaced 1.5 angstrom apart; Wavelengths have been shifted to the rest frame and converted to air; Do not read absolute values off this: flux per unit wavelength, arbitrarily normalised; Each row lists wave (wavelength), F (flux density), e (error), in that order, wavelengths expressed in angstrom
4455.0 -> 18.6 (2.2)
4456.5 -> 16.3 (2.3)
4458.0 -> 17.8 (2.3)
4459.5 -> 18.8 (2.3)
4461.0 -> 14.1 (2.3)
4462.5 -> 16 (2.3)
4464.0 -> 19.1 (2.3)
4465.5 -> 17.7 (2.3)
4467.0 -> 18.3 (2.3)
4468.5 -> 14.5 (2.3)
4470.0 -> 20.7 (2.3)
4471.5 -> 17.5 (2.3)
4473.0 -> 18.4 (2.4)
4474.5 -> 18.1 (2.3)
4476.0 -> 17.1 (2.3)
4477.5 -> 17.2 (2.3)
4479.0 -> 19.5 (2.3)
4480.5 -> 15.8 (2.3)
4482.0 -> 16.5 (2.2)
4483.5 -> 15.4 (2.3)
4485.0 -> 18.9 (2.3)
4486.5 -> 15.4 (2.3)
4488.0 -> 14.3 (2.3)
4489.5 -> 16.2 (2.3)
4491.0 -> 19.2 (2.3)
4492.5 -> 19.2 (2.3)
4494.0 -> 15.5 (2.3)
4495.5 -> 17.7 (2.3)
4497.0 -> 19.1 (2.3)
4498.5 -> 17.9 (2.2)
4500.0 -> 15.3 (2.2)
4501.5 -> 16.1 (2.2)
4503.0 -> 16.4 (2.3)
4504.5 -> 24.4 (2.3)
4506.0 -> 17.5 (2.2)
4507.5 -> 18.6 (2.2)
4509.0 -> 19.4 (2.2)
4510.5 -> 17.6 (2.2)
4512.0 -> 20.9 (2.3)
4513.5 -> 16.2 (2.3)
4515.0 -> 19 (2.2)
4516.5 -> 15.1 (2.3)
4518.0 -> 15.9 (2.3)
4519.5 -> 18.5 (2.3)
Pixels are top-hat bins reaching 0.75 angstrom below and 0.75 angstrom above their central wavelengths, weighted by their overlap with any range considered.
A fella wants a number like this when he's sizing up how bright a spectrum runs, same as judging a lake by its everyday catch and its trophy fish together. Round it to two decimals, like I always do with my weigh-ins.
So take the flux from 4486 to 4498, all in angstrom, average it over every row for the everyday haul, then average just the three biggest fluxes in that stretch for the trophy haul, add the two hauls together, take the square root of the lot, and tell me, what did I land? 6.02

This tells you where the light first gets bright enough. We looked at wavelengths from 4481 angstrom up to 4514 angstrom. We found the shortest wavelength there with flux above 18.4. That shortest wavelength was 4485.0 angstrom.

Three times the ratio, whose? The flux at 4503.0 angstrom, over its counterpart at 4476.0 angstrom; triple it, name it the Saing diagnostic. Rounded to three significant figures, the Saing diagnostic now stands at 2.88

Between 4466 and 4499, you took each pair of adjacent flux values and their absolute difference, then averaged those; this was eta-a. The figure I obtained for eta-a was 2.1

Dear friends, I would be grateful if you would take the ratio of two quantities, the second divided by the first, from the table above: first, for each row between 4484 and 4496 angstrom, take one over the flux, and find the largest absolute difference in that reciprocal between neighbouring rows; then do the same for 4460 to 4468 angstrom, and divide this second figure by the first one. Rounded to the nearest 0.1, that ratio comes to 0.8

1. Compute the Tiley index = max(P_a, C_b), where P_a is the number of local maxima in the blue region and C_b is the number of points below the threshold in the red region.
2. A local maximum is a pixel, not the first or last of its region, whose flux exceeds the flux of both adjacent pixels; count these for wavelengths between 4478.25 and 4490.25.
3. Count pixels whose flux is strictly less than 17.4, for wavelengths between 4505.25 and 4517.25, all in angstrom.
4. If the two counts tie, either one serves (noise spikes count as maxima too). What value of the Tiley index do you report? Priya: 2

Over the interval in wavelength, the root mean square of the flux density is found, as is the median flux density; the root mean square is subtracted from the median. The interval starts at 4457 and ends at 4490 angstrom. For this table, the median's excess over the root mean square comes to 0.11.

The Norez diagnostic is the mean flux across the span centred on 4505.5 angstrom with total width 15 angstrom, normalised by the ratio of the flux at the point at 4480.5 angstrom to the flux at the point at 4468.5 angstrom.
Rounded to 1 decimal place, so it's 16.9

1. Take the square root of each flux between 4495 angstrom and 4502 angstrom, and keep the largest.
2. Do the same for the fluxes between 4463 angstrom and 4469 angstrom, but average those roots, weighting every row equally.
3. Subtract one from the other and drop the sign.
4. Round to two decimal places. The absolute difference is 0.20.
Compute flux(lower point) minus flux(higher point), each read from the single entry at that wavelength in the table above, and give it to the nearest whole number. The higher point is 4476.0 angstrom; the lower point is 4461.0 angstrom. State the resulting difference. -3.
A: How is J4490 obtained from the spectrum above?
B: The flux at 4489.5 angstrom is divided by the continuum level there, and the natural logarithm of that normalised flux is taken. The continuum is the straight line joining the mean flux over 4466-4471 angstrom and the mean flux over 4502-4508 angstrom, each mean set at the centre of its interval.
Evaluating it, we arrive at -0.14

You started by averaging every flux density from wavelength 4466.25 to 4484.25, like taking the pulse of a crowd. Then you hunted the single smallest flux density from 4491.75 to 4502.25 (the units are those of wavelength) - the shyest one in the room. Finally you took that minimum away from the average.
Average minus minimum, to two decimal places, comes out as 2.12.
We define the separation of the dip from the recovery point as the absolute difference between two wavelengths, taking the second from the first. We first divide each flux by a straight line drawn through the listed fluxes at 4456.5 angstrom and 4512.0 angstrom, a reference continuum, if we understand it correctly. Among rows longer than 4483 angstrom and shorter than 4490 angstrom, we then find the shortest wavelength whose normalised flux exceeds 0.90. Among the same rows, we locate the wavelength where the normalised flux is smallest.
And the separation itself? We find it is 3.0 angstrom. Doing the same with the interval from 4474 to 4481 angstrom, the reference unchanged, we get 6.0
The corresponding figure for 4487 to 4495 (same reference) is 3.0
